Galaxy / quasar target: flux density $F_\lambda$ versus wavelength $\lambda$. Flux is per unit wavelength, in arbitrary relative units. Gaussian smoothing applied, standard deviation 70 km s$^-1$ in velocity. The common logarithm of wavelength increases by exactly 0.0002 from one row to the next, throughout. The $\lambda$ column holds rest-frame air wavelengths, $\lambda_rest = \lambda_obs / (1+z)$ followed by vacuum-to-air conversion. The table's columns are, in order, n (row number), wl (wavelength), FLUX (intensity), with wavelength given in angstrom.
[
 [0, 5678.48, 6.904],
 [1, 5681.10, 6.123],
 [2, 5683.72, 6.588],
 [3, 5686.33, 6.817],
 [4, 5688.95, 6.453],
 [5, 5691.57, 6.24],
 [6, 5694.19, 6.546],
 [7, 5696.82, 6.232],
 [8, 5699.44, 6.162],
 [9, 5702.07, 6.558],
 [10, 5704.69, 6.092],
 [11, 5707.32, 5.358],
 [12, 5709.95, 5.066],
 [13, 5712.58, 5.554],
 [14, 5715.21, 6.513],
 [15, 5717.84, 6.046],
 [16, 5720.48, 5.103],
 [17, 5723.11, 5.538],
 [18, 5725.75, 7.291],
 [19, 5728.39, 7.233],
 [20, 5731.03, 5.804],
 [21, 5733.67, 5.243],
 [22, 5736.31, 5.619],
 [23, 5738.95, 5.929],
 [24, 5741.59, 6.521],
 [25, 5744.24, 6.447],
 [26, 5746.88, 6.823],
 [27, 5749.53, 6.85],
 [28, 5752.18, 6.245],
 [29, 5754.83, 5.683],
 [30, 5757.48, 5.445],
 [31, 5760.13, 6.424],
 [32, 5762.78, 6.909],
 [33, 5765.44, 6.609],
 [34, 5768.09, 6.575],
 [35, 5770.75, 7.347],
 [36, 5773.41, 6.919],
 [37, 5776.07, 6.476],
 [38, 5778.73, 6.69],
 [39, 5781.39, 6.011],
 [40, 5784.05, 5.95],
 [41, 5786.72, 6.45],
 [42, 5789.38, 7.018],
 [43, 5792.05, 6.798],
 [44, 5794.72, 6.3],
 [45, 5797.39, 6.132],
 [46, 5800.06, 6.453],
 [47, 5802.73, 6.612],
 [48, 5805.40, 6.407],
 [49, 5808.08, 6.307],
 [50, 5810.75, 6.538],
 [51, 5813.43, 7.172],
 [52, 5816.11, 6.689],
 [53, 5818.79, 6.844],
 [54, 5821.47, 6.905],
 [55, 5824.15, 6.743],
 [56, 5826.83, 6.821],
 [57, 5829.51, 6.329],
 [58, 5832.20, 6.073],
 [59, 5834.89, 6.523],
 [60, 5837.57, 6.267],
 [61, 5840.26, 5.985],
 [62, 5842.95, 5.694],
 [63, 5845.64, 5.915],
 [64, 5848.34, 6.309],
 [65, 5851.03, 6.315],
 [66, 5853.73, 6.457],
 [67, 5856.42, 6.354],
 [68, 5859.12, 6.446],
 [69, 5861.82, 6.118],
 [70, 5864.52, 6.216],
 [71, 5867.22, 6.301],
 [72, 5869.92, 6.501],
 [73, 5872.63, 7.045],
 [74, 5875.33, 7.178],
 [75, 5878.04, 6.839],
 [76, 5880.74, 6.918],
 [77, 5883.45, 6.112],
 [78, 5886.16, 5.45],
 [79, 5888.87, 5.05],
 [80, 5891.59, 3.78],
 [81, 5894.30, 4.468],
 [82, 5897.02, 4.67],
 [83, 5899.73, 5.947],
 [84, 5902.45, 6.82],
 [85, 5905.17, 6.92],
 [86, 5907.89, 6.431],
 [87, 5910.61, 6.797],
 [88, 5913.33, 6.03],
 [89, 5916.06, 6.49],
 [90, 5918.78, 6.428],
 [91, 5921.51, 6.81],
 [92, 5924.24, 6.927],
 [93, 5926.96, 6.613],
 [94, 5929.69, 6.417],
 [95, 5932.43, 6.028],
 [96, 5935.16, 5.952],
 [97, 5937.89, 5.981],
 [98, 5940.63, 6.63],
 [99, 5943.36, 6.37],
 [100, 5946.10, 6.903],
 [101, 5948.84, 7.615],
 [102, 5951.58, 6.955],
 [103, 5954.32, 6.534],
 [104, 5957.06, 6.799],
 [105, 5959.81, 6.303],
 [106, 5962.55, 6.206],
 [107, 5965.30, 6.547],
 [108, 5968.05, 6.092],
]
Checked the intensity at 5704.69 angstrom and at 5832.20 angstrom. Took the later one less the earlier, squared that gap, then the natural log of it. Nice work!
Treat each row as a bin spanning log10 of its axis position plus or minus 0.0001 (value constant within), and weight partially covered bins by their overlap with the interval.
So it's -8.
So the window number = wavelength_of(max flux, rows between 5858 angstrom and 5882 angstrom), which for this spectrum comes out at 5875.33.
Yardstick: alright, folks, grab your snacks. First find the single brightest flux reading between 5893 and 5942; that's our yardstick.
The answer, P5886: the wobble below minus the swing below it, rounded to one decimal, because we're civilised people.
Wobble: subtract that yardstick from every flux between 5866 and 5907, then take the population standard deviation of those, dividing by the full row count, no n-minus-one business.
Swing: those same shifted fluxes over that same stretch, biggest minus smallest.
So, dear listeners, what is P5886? -2.4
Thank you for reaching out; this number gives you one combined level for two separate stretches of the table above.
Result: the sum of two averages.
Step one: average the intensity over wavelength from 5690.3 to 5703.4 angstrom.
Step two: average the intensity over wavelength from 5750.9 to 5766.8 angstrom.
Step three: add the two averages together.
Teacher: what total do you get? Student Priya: 12.57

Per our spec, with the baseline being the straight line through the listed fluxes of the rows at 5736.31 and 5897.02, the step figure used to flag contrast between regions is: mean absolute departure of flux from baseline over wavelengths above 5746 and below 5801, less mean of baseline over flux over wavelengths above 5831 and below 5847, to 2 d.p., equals 0.26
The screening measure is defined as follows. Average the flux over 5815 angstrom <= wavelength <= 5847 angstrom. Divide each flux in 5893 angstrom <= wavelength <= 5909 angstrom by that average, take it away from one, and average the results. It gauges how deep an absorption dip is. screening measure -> 0.08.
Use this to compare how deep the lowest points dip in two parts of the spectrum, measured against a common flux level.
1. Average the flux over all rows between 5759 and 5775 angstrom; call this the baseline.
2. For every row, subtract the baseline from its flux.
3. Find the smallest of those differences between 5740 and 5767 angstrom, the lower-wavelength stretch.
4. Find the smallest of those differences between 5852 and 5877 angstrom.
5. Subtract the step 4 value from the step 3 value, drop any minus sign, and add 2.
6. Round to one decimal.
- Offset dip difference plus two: 2.7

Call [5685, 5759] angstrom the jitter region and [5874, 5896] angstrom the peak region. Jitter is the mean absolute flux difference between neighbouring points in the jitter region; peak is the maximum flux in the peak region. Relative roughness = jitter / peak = 0.069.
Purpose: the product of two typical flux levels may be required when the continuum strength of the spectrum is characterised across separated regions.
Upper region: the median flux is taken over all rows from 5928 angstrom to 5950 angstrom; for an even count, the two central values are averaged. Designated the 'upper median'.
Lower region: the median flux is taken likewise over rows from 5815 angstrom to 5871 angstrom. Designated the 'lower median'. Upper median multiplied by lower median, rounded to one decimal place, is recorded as 40.5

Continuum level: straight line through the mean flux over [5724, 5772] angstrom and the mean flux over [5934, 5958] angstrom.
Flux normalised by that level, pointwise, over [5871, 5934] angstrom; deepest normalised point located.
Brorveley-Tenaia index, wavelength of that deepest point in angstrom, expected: 5891.59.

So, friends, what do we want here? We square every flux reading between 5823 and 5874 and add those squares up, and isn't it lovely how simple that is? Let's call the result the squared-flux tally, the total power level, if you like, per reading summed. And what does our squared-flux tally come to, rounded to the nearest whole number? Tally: 765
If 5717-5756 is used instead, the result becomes 576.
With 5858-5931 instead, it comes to 1060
